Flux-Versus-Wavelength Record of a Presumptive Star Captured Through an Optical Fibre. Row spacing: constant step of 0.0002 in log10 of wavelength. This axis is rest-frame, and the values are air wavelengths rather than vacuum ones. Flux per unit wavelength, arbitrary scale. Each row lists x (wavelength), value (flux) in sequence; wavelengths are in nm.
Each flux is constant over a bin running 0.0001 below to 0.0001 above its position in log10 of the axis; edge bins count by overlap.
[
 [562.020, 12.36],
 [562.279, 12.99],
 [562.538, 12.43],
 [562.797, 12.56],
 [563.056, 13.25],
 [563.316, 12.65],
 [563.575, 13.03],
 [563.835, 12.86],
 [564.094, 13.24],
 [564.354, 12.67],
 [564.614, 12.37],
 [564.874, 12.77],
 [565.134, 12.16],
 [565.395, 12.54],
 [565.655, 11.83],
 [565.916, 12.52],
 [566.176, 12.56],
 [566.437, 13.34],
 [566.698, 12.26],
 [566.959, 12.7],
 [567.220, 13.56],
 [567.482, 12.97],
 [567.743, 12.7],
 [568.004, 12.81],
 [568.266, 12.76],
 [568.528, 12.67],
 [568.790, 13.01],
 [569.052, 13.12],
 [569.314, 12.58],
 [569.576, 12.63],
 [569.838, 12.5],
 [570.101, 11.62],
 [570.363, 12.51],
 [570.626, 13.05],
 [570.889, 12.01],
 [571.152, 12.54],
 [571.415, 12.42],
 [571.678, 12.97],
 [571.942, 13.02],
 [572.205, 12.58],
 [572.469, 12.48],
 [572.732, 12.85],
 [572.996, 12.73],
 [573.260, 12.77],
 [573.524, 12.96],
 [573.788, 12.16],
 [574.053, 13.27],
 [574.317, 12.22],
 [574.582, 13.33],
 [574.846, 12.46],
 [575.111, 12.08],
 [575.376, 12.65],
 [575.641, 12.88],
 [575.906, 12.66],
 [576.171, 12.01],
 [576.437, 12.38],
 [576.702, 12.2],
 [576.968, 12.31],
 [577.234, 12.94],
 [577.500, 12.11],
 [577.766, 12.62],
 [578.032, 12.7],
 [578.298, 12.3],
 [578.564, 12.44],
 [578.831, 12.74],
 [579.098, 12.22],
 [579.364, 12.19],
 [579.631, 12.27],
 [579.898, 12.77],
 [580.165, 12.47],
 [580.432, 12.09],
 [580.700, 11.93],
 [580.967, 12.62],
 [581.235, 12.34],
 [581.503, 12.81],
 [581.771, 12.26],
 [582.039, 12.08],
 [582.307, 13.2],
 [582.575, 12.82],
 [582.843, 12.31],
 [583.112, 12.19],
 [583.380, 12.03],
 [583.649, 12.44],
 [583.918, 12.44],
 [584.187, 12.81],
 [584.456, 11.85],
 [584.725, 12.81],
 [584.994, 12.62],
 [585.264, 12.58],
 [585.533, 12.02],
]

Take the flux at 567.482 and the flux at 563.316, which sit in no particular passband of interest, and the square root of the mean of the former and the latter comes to 3.58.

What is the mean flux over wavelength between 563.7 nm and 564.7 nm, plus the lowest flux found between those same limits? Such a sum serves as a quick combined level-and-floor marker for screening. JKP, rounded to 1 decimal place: 25.2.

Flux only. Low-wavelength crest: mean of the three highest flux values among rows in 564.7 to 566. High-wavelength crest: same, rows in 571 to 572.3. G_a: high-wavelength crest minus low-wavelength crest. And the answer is 0.25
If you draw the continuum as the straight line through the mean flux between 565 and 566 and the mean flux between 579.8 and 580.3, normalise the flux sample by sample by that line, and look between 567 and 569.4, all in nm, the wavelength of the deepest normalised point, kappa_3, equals 569.314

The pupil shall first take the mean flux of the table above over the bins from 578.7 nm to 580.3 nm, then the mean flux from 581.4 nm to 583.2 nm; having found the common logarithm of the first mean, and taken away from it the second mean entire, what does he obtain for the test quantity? -11.4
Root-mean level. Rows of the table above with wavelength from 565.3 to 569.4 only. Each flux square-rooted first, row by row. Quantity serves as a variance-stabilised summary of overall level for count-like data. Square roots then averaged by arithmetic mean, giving 3.57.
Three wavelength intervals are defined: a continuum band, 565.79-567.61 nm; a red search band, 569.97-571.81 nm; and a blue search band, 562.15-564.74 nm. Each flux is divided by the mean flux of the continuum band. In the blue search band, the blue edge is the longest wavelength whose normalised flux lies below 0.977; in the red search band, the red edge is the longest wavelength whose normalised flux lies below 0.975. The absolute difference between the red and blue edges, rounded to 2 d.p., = 6.80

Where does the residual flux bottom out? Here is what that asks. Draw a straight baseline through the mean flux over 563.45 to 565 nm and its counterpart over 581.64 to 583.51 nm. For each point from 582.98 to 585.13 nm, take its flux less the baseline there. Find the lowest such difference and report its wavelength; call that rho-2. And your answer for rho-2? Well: 584.456 nm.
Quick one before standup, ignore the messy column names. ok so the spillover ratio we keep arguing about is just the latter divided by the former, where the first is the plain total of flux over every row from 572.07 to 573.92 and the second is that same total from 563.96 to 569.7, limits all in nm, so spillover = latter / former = 3.2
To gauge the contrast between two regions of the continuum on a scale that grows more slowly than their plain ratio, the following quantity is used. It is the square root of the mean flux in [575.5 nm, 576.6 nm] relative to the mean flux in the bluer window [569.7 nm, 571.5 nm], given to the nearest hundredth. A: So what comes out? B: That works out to 1.00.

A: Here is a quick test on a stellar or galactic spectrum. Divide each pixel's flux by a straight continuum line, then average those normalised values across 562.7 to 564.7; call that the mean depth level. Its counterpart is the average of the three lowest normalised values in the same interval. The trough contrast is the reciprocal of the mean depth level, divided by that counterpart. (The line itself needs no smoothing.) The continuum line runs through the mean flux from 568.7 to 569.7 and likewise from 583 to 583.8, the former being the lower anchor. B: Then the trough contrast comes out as 1.06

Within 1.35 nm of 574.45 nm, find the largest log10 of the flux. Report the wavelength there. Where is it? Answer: 574.582 nm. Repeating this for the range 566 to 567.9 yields 567.220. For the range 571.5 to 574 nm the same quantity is 571.942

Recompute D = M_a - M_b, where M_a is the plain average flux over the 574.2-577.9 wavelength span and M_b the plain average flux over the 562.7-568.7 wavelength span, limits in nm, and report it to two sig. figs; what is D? -0.24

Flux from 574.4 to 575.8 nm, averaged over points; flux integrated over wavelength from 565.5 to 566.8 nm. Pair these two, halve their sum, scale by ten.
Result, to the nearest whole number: 145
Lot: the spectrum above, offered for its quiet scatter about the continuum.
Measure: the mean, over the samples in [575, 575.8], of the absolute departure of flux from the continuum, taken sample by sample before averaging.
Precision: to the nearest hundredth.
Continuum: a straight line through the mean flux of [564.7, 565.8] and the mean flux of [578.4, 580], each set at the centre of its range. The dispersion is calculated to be 0.35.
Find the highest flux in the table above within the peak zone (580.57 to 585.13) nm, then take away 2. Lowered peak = 11.2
